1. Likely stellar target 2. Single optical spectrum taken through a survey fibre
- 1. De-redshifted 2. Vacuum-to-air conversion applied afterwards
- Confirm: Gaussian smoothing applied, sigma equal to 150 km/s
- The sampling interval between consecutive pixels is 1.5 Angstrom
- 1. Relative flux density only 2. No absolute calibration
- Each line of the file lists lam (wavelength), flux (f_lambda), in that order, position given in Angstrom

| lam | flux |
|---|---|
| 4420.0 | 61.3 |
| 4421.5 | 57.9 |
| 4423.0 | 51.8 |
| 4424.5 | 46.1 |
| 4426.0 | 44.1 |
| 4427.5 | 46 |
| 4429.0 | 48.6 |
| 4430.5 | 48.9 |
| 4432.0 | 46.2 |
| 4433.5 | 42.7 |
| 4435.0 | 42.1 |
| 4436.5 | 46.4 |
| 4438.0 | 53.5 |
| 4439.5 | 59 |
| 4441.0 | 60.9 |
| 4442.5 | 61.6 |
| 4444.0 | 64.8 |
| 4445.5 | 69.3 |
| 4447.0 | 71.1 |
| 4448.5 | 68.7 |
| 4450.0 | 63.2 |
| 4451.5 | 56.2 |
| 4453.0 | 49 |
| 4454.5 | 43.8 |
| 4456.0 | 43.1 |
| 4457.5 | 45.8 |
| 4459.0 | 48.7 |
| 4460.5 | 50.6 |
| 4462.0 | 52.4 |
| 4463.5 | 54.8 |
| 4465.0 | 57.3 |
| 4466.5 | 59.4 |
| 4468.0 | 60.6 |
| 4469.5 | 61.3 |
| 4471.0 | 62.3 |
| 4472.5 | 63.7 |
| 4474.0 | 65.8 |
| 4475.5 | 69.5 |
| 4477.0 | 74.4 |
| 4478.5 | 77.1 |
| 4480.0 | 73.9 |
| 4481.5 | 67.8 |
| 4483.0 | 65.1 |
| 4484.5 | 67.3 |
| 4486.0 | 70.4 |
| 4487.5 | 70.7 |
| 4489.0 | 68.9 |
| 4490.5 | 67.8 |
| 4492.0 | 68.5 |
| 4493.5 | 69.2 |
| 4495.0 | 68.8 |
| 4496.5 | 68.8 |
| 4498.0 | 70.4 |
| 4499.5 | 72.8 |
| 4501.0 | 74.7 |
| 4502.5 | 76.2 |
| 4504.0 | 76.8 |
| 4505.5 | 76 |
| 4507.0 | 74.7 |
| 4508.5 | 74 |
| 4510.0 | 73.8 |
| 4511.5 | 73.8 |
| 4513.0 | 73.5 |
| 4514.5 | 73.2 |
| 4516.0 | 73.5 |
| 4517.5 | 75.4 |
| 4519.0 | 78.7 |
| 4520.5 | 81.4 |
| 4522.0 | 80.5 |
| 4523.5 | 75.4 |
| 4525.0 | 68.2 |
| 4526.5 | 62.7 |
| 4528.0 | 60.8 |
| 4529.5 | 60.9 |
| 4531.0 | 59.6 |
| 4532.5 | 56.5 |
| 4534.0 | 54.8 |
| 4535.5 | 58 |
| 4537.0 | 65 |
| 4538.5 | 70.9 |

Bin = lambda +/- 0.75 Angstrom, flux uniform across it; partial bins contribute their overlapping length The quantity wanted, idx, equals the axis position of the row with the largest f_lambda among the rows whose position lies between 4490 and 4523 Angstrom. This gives 4520.5 Angstrom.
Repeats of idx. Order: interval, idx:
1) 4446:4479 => 4478.5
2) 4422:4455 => 4447.0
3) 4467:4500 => 4478.5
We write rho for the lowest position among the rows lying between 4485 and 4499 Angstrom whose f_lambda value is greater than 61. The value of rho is 4486.0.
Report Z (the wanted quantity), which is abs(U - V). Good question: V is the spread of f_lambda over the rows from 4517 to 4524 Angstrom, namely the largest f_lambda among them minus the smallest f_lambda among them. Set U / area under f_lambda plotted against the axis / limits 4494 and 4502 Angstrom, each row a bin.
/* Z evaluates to 564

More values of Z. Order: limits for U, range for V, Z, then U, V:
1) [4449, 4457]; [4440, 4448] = 401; 412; 10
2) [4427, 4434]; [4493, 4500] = 322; 326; 4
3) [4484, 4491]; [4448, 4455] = 459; 484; 25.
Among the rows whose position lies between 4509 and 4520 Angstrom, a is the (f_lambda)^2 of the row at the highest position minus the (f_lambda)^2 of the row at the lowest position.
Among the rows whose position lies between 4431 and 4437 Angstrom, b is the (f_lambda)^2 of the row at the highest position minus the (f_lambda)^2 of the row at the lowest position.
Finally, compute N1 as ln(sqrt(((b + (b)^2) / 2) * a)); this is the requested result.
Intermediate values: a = 747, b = 19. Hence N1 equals 5.9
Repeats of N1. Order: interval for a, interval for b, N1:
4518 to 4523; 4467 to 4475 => 9.0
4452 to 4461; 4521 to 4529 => 10.1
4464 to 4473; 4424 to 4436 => 8.8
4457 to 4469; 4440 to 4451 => 9.0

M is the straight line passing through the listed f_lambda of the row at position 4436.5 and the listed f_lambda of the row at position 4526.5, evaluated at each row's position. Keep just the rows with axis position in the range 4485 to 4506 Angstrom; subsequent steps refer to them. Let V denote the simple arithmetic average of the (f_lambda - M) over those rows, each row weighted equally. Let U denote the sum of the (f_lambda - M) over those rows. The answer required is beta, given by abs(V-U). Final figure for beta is 186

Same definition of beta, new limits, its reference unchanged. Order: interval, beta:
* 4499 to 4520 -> 198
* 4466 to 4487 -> 175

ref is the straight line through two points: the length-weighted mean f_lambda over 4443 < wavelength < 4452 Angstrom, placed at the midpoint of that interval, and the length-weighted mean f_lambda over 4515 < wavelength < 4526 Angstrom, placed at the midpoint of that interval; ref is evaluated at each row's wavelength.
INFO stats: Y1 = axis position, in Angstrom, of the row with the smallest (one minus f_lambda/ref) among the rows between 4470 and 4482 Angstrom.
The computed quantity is 4478.5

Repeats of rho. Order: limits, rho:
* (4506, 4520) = 4507.0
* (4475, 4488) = 4475.5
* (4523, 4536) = 4523.5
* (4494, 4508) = 4495.0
